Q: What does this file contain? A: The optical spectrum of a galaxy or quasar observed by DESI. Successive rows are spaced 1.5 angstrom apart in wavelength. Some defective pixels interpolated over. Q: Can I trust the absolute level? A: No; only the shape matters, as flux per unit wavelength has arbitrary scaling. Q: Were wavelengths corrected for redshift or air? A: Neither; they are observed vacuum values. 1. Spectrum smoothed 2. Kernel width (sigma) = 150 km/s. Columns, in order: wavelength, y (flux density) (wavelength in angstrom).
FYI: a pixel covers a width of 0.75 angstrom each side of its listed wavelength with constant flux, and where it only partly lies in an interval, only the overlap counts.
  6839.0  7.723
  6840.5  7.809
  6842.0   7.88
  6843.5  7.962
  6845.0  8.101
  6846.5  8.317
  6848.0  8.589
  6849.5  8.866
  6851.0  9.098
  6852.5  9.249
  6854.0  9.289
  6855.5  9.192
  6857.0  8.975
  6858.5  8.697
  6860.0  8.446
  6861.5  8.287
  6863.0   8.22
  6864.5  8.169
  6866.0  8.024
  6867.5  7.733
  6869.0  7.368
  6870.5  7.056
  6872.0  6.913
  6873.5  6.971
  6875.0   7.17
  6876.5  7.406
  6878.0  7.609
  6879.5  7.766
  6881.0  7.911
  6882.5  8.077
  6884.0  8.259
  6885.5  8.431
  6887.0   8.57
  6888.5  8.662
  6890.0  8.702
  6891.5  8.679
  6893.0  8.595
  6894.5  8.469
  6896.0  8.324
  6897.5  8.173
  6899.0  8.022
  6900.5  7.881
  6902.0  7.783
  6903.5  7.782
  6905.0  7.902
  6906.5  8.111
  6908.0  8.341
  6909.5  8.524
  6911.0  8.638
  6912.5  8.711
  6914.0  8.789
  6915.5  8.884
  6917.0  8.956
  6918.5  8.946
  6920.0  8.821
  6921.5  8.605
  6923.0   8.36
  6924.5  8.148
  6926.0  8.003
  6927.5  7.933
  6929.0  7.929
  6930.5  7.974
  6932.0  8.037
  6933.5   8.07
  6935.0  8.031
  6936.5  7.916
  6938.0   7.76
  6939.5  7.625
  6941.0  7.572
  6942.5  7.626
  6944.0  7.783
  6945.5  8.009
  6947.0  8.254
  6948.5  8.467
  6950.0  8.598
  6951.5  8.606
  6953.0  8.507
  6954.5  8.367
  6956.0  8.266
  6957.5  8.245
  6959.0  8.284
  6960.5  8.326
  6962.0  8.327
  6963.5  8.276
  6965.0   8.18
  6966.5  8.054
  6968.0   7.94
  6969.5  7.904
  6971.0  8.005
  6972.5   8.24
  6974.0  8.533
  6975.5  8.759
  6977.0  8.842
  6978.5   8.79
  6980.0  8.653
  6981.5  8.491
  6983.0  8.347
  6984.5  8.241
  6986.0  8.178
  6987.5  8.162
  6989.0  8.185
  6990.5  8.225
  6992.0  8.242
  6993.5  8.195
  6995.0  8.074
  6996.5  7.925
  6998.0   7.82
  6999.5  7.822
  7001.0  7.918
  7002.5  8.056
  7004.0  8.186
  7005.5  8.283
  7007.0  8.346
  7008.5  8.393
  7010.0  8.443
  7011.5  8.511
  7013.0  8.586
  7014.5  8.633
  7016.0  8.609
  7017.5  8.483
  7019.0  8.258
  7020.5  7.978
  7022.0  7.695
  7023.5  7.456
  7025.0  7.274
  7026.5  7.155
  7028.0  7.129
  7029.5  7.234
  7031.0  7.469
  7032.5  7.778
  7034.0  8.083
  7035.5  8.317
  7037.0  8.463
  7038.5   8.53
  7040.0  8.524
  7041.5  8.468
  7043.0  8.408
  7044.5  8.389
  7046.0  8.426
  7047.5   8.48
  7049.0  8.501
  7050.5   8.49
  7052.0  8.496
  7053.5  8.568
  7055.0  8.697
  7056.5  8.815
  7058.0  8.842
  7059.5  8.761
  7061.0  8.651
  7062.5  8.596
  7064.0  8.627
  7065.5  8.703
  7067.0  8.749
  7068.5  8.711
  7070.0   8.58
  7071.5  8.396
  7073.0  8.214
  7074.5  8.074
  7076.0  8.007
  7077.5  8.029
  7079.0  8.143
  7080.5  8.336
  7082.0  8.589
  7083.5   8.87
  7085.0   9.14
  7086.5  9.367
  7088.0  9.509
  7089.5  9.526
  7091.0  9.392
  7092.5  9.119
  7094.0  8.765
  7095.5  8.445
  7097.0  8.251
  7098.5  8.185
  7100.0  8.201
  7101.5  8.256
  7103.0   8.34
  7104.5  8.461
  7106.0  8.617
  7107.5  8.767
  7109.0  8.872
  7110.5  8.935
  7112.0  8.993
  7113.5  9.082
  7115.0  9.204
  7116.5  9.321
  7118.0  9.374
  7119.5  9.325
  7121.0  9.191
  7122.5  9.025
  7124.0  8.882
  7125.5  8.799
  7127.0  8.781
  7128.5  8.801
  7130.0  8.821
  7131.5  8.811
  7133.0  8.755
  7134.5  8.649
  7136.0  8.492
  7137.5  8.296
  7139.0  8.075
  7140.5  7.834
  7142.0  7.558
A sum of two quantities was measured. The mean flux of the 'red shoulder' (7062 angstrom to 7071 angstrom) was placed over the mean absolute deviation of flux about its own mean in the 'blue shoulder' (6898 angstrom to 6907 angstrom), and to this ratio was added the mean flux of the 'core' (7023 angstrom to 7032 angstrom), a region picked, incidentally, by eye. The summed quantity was 92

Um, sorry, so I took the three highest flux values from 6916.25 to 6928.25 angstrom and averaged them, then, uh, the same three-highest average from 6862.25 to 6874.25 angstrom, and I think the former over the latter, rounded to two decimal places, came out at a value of 1.09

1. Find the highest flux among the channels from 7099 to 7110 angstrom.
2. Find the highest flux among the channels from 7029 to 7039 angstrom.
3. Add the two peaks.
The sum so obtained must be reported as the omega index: 17.4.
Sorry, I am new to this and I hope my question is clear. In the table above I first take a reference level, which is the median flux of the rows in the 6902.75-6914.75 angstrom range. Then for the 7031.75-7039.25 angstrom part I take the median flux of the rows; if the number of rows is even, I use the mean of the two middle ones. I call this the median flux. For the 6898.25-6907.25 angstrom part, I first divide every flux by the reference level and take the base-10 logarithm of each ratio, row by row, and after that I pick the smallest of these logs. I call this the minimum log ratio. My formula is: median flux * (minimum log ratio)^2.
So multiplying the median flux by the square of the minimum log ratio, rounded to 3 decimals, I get 0.010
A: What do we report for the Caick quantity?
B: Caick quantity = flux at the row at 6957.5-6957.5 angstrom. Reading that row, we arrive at 8.245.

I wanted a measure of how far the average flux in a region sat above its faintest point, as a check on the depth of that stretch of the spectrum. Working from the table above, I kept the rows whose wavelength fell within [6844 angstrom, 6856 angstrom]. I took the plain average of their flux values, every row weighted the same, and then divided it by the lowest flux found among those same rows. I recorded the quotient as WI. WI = 1.09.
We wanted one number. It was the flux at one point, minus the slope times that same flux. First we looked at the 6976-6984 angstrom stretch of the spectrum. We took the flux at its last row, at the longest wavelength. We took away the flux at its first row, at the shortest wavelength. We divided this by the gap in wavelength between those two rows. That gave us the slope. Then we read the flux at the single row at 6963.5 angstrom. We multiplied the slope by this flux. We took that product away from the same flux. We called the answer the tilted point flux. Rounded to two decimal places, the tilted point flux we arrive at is 8.96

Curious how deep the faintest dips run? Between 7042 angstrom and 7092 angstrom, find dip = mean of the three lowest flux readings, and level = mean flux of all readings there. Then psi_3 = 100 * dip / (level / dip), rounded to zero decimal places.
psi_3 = 748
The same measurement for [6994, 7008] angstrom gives 766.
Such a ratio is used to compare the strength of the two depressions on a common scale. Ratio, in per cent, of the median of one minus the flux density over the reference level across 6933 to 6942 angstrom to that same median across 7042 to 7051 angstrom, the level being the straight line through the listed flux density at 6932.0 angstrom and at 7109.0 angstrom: 187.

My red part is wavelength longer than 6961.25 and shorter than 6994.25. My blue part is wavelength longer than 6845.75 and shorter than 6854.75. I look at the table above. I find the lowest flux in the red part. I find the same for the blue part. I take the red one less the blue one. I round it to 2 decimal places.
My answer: -0.41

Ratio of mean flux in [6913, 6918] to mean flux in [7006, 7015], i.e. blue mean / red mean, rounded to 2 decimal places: 1.05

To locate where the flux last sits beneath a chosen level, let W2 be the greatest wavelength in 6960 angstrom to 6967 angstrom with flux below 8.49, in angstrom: 6966.5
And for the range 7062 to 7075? 7074.5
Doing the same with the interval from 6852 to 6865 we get 6864.5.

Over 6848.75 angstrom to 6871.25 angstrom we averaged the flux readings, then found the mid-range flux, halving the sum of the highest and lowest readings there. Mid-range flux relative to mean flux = 0.97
